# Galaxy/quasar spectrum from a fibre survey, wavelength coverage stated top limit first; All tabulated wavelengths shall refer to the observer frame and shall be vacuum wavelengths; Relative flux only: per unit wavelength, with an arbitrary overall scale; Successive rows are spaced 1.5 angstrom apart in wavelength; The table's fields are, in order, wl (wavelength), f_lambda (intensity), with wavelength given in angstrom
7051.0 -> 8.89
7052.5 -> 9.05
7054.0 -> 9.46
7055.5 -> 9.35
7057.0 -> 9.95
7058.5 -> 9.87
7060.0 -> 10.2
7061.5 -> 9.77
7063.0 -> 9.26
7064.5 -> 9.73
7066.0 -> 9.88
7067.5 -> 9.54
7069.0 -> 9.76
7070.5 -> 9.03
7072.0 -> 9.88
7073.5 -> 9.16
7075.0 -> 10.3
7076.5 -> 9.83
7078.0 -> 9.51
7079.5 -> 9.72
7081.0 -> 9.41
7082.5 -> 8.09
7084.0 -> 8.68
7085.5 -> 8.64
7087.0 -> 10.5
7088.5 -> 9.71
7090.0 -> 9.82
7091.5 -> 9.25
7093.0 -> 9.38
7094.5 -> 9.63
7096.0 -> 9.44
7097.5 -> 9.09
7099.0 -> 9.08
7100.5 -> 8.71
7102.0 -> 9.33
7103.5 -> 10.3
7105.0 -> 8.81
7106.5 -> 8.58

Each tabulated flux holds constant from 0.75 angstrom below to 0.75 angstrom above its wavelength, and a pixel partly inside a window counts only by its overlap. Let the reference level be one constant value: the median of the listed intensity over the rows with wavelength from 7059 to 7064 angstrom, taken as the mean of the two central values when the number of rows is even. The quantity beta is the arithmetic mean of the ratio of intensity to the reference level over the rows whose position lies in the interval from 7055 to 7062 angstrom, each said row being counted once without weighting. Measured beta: 1.01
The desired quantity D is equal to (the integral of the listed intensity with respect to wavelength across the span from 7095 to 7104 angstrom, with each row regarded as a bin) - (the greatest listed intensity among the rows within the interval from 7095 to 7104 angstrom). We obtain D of 73.5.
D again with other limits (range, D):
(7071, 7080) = 77.1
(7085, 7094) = 75.7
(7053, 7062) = 77.5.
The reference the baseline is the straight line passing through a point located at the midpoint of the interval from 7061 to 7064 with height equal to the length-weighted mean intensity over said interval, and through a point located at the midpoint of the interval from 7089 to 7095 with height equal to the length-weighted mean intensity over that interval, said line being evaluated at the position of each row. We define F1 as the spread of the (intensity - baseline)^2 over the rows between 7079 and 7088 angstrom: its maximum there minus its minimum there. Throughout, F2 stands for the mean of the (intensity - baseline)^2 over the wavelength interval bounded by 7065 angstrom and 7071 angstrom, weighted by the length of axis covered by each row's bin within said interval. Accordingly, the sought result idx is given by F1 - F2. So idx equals 1.93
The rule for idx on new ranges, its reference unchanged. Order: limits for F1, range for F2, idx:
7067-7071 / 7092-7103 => 0.06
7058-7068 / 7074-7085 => -0.03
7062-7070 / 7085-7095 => -0.14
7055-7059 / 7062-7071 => 0.08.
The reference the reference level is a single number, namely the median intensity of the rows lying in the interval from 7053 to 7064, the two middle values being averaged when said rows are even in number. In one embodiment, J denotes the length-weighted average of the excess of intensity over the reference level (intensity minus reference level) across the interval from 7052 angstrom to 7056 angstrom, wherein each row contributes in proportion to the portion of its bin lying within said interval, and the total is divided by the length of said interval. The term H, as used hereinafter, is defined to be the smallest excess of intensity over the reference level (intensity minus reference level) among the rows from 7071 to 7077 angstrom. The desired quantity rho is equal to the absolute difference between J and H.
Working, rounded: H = -0.61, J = -0.5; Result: 0.14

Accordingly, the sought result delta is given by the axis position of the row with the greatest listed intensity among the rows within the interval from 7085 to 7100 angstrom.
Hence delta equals 7087.0 angstrom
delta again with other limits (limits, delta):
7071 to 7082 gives 7075.0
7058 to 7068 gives 7060.0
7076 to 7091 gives 7087.0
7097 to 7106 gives 7103.5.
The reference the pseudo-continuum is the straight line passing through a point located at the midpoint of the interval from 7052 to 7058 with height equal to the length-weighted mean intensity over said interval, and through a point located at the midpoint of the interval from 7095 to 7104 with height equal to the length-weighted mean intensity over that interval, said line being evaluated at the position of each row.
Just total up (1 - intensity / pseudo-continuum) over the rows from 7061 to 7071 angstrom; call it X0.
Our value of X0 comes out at -0.09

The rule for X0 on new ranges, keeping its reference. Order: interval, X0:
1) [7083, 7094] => -0.06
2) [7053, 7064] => -0.16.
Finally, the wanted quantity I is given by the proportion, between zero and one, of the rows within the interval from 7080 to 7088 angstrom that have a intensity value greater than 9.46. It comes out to 0.2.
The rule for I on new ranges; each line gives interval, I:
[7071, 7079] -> 0.8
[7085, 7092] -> 0.6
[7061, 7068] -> 0.8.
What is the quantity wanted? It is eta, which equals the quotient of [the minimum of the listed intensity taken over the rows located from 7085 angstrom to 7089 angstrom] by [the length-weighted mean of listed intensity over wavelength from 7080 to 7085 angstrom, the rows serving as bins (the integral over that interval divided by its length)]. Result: 0.98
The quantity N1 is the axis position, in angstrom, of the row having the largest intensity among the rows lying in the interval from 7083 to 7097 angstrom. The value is 7087.0 angstrom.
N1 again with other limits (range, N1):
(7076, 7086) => 7076.5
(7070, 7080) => 7075.0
